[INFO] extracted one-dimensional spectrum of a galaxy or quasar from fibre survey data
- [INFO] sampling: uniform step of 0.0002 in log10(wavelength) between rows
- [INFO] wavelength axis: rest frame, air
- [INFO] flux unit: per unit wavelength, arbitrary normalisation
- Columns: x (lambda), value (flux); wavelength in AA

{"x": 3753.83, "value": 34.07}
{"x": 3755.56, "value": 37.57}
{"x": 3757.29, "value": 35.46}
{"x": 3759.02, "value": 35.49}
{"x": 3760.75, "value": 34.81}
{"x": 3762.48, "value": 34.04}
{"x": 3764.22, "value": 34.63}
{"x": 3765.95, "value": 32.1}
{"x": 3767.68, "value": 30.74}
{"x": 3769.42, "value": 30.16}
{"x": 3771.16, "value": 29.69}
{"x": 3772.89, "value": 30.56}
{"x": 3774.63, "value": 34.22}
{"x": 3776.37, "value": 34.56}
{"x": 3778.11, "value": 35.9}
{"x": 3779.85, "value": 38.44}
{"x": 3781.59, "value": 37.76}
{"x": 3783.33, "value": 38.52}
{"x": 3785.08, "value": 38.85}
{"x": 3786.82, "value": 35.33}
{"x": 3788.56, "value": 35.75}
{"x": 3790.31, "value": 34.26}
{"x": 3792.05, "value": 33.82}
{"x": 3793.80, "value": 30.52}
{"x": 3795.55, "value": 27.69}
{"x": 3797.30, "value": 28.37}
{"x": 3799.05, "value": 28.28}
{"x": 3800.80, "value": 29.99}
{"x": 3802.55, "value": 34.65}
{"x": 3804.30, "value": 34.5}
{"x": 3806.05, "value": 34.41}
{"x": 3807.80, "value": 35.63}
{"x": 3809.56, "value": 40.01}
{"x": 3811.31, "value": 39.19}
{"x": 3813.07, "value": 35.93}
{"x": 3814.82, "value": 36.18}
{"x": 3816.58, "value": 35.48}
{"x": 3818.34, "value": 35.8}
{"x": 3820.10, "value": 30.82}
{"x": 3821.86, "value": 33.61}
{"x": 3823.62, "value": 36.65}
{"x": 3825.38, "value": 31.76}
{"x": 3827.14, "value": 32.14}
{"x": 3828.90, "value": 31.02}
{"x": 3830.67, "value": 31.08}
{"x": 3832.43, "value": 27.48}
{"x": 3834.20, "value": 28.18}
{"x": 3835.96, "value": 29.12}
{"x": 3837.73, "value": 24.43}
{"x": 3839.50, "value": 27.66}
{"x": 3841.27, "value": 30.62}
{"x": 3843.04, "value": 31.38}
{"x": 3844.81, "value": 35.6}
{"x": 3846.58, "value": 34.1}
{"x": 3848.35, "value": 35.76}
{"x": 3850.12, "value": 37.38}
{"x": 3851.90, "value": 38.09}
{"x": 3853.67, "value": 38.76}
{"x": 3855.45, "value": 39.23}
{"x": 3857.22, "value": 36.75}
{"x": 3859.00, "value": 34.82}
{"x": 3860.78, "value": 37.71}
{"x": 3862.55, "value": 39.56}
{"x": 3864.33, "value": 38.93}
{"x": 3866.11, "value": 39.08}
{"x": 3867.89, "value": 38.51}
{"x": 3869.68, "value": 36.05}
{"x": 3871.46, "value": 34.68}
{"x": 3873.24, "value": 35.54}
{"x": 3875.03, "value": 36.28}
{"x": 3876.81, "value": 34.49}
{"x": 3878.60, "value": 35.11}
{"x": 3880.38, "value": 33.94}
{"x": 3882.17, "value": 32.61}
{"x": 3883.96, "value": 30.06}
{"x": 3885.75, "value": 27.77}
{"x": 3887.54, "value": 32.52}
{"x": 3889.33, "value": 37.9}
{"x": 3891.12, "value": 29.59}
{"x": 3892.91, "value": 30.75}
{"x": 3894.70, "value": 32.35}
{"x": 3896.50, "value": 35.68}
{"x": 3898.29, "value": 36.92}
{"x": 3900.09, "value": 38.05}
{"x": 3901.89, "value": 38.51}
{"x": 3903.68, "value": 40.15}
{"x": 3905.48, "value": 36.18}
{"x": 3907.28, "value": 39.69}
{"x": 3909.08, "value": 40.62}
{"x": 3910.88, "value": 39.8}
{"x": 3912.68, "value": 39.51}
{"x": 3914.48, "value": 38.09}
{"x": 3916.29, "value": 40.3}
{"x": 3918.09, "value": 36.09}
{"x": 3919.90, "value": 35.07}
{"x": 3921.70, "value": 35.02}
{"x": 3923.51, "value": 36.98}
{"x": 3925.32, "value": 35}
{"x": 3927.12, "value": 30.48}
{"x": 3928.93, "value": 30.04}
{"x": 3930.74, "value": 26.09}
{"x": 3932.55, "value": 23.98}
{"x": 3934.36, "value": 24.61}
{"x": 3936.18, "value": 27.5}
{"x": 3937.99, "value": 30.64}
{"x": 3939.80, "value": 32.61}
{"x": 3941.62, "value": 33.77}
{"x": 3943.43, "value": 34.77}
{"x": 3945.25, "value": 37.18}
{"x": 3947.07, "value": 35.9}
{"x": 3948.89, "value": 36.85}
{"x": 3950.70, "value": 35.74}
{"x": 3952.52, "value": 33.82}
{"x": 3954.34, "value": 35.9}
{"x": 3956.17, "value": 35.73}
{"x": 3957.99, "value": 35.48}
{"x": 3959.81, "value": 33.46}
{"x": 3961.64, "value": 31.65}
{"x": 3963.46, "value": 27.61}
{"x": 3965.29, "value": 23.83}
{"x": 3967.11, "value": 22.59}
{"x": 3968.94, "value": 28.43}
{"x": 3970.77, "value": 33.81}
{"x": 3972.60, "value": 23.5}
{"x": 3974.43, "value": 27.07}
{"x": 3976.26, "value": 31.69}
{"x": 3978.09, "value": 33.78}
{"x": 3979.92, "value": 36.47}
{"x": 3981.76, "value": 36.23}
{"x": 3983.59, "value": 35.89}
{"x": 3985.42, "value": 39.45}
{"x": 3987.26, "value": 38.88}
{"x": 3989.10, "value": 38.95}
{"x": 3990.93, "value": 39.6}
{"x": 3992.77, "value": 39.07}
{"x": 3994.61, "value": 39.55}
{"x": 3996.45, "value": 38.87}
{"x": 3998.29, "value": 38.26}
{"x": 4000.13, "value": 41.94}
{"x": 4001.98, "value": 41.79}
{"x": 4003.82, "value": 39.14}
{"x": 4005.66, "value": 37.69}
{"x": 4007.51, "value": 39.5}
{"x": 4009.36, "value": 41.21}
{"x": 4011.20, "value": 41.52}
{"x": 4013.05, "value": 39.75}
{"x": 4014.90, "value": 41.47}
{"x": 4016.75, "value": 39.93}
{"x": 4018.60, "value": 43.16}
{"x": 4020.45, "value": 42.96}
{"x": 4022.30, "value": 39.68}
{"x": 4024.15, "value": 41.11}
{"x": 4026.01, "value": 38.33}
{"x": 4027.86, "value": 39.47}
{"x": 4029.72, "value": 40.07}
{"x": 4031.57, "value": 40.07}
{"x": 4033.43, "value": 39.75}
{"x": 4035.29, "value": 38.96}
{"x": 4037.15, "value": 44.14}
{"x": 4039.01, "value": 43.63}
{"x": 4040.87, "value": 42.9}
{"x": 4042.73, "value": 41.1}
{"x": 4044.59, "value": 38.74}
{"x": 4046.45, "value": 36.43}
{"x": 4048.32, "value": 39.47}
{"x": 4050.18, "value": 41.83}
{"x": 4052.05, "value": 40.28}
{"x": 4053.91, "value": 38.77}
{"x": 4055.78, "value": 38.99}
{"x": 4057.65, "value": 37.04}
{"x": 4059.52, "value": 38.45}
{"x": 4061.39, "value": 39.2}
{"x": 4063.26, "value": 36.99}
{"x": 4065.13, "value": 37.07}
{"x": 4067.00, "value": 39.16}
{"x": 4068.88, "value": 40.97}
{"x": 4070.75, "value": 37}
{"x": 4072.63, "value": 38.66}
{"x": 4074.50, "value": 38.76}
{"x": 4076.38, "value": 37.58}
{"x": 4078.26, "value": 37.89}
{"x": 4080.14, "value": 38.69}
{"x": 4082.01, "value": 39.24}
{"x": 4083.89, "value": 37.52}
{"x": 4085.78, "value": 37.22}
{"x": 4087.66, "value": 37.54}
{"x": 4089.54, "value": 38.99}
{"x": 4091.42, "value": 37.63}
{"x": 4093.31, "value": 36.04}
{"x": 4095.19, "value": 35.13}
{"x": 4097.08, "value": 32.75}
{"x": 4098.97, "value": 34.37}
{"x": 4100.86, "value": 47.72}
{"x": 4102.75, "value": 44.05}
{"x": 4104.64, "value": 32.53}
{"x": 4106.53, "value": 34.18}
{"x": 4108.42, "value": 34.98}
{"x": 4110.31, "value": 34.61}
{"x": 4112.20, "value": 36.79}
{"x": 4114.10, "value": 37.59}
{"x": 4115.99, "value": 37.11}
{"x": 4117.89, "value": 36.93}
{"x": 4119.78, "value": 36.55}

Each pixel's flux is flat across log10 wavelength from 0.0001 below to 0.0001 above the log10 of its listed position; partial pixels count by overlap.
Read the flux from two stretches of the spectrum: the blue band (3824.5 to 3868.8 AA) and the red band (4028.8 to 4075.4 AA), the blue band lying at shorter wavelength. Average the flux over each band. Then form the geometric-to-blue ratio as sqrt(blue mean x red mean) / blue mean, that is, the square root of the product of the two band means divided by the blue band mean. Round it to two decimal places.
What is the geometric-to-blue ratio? 1.08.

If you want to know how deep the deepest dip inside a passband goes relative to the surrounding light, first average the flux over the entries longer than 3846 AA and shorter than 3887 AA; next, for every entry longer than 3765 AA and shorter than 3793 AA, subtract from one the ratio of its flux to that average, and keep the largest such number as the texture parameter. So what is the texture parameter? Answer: 0.17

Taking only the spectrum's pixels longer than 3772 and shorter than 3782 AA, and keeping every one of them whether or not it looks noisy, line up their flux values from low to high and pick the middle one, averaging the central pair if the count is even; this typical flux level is 35.2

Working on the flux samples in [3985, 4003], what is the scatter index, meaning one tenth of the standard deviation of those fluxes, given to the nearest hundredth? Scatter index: 0.12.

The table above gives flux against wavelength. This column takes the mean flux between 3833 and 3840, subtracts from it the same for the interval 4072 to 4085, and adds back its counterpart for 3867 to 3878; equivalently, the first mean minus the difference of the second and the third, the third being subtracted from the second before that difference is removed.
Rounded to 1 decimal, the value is 24.9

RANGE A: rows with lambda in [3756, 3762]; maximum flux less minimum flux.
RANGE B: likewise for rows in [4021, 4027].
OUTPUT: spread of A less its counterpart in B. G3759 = -2.1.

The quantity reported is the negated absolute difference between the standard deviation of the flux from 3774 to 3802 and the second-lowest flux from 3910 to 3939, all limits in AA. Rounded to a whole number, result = -21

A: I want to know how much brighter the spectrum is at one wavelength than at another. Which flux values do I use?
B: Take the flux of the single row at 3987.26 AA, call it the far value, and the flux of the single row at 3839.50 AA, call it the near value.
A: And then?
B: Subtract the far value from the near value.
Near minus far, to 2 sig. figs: -11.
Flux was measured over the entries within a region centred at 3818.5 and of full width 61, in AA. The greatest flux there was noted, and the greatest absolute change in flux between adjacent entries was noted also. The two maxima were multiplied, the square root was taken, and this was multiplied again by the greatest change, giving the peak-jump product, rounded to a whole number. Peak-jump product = 70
